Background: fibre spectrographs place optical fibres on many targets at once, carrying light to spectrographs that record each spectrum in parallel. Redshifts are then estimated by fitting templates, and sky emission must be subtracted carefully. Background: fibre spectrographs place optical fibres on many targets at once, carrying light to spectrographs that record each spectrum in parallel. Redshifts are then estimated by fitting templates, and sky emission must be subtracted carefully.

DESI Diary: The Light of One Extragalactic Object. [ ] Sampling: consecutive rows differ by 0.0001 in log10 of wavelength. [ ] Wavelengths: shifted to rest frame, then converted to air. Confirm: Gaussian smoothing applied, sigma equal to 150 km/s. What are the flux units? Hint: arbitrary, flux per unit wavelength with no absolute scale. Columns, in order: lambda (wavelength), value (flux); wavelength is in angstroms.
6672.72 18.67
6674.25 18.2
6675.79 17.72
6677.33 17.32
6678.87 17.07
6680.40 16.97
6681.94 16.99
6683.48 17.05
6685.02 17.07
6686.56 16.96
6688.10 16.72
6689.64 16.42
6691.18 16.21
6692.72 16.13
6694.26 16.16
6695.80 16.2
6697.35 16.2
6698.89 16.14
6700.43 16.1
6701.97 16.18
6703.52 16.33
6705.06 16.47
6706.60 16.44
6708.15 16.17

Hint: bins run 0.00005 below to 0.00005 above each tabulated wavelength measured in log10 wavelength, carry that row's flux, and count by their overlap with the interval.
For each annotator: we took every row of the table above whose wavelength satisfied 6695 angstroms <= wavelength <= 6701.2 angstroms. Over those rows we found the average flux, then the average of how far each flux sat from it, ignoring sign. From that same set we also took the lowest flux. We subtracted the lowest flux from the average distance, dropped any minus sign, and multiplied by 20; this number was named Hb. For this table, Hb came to 321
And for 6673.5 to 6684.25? 332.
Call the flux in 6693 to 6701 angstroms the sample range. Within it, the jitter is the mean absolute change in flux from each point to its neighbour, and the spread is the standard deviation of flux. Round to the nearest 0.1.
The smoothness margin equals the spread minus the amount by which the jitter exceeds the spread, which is 0.0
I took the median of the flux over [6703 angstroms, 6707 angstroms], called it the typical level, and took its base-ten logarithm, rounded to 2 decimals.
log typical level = 1.22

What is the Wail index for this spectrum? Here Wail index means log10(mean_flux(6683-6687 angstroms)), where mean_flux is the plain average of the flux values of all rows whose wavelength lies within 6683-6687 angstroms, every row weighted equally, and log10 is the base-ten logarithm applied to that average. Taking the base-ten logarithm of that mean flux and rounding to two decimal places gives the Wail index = 1.23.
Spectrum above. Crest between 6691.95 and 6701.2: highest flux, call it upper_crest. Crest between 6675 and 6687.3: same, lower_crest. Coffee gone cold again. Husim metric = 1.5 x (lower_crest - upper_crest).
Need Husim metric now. 2.3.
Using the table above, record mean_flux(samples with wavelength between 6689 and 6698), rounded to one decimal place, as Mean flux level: 16.2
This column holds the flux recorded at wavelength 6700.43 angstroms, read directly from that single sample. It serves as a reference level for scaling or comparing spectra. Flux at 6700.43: 16.1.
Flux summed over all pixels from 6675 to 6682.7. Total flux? 86.1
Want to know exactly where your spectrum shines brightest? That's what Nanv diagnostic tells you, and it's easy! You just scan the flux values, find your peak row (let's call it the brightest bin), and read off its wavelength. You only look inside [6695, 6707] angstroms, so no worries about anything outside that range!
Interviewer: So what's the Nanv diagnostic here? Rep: 6705.06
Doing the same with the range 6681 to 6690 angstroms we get 6685.02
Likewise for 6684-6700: 6685.02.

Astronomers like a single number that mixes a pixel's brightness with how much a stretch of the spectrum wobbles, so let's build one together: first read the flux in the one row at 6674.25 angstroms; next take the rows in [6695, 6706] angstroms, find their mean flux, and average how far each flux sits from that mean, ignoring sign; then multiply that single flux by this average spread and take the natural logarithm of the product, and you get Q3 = 0.6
